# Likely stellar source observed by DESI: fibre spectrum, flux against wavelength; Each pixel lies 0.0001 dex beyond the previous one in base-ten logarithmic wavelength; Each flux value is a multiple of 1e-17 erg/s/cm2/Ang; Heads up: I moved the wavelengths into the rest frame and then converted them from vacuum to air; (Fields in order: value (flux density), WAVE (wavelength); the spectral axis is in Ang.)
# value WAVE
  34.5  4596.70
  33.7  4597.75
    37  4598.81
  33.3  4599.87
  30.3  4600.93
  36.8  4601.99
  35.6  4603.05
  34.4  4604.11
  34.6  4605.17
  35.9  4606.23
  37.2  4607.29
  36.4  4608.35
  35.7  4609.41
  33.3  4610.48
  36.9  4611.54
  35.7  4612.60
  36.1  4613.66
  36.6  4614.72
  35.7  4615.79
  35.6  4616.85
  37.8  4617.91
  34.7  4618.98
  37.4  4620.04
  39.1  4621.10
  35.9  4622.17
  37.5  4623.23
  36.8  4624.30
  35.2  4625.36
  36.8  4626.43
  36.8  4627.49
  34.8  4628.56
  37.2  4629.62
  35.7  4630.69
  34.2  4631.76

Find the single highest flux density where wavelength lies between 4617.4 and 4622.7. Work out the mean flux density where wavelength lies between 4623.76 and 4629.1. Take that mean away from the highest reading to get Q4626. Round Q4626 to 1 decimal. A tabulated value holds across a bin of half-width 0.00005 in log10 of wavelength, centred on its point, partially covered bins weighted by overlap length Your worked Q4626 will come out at 3.0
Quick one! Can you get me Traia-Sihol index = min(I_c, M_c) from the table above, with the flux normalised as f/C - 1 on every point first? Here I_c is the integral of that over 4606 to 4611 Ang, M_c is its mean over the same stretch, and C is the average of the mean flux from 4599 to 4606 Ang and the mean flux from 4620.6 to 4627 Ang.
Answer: 0.00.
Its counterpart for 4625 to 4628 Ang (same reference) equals 0.02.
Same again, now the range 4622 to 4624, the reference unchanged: 0.03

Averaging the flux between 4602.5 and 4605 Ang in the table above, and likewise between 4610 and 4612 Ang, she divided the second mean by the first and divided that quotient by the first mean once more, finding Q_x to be 0.0287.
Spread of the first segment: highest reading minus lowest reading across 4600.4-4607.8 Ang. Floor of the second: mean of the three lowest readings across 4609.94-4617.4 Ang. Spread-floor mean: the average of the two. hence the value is 20.9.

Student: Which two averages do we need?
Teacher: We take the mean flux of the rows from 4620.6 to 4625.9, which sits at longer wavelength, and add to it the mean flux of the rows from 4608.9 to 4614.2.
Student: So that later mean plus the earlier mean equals 72.4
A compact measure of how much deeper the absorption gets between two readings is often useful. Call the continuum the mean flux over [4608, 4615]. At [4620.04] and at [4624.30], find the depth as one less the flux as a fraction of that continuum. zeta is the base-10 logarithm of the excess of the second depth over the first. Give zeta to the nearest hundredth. -1.78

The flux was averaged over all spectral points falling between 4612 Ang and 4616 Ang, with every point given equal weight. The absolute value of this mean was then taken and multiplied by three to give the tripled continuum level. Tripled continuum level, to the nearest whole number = 108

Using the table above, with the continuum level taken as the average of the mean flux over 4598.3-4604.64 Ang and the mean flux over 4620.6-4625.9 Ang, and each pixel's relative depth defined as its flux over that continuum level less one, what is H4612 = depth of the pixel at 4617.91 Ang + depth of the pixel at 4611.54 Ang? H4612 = 0.09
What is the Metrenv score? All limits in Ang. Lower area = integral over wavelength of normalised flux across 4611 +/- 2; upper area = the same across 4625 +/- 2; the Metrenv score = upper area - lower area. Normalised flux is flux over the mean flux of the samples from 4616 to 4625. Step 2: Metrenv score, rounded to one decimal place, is 0.1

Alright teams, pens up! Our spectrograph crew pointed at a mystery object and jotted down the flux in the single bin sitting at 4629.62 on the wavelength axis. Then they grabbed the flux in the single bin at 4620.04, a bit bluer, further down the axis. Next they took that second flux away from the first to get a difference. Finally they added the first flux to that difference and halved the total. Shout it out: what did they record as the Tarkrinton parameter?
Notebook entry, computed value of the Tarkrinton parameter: 18.5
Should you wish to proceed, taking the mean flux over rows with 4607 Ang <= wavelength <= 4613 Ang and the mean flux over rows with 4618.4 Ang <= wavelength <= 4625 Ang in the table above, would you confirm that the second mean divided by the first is 1.03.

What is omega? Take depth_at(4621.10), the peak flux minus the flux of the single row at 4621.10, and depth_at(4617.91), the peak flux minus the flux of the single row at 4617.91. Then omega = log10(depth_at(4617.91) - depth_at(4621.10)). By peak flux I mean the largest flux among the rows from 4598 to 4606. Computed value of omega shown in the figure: 0.1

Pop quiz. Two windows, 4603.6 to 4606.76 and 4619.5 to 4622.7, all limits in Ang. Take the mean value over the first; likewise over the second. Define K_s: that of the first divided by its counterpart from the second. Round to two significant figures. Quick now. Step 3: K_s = 0.93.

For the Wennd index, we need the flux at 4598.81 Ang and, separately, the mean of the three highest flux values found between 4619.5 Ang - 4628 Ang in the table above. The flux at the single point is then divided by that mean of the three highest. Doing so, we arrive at 0.97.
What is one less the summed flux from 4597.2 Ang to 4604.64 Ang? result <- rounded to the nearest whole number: -240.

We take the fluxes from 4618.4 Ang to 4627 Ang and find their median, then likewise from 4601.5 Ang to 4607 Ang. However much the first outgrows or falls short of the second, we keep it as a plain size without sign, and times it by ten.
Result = 12.0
